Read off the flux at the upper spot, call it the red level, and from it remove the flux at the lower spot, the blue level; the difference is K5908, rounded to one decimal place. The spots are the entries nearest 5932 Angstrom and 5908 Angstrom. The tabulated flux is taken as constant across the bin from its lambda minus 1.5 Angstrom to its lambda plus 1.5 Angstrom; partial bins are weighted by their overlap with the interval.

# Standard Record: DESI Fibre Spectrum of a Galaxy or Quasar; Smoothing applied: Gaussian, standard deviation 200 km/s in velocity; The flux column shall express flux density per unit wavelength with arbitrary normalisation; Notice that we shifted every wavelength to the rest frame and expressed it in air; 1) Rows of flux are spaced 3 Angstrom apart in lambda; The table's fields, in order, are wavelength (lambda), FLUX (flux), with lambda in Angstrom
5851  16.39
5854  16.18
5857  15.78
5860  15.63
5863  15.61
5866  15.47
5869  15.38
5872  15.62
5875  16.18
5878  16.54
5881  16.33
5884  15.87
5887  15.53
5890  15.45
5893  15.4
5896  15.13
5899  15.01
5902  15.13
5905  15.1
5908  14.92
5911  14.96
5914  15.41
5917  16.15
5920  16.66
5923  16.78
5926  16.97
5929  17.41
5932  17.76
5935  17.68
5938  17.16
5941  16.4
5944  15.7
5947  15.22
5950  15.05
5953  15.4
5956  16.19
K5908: 2.8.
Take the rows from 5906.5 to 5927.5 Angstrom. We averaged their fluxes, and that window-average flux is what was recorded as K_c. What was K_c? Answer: 16.0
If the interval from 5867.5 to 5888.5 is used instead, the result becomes 15.9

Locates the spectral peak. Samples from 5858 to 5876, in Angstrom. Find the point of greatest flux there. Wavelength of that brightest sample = 5875 Angstrom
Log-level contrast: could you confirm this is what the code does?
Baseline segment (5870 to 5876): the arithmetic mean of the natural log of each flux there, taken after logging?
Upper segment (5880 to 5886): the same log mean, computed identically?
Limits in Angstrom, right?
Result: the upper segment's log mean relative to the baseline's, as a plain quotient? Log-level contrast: 1.005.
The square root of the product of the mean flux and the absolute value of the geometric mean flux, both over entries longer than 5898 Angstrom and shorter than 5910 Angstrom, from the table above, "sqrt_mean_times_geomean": 15.04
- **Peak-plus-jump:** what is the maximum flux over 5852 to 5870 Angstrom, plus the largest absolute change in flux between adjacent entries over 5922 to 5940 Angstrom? 16.7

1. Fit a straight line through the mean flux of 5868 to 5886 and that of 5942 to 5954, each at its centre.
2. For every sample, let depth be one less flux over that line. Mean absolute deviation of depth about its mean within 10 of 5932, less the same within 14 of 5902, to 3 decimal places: 0.016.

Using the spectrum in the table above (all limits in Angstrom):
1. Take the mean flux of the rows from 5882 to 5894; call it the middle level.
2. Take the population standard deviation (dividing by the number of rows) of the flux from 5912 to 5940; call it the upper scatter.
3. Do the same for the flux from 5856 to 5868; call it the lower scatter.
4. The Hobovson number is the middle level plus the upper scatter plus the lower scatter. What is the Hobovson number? 16.4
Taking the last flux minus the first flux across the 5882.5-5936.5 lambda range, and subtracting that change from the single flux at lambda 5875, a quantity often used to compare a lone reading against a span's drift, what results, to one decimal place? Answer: 14.4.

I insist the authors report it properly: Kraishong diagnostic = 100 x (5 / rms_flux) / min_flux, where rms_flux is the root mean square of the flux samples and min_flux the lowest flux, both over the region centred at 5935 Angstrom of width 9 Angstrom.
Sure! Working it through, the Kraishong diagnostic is 1.66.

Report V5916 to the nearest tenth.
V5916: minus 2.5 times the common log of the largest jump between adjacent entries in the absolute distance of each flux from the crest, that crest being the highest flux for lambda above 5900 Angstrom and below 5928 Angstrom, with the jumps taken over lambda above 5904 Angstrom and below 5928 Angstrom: 0.3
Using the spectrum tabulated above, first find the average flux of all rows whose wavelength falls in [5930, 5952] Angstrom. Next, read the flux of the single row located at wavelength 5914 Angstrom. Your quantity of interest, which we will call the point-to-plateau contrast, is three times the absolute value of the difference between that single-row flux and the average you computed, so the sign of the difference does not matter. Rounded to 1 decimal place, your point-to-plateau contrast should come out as 3.0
